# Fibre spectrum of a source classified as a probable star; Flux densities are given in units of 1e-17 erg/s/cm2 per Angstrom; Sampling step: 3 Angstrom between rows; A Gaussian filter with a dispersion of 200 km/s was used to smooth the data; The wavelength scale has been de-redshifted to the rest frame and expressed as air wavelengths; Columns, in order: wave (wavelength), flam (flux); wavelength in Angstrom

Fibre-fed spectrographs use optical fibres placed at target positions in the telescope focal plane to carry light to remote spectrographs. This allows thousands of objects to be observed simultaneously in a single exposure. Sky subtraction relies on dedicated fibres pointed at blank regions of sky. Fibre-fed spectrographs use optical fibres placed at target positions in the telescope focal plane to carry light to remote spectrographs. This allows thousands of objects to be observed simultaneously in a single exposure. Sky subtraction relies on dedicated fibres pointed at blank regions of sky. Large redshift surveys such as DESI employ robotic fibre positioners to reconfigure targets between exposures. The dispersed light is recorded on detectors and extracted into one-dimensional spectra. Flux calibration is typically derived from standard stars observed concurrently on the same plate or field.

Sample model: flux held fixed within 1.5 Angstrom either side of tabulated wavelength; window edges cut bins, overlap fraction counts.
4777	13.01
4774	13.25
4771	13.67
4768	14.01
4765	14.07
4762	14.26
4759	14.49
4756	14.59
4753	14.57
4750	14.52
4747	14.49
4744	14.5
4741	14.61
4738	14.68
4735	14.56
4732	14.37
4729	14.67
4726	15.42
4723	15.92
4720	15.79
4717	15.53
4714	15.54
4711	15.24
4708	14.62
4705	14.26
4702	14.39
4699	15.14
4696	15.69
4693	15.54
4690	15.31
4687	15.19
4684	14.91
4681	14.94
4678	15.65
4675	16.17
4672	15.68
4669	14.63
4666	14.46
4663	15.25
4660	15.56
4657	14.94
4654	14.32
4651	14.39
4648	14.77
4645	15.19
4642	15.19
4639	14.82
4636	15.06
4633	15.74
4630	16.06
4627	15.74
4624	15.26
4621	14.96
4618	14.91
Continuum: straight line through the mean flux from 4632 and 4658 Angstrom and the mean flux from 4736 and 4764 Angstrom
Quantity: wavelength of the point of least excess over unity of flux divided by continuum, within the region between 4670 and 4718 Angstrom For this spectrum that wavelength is 4705 Angstrom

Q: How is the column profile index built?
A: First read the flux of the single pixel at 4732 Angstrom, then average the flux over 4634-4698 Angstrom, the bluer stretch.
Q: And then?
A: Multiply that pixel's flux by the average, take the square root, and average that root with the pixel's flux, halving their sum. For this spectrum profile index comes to 14.6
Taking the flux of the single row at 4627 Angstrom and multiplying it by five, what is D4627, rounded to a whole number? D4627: 79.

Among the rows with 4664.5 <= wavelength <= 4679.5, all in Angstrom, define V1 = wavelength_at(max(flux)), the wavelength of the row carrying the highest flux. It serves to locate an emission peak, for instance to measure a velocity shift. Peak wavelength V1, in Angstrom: 4675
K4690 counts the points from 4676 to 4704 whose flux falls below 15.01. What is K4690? 3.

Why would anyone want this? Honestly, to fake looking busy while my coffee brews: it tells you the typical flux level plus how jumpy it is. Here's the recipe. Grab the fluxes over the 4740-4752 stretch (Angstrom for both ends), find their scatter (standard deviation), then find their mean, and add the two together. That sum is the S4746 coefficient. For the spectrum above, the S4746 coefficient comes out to 14.6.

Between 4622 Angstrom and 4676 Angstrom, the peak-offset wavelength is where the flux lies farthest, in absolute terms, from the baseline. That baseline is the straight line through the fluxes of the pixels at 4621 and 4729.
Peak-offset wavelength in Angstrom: 4675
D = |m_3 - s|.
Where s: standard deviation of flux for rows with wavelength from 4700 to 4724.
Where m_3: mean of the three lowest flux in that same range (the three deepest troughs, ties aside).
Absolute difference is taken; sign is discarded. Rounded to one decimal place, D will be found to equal 13.8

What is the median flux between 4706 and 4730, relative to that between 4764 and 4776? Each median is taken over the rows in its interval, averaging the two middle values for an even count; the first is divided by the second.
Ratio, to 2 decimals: 1.12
